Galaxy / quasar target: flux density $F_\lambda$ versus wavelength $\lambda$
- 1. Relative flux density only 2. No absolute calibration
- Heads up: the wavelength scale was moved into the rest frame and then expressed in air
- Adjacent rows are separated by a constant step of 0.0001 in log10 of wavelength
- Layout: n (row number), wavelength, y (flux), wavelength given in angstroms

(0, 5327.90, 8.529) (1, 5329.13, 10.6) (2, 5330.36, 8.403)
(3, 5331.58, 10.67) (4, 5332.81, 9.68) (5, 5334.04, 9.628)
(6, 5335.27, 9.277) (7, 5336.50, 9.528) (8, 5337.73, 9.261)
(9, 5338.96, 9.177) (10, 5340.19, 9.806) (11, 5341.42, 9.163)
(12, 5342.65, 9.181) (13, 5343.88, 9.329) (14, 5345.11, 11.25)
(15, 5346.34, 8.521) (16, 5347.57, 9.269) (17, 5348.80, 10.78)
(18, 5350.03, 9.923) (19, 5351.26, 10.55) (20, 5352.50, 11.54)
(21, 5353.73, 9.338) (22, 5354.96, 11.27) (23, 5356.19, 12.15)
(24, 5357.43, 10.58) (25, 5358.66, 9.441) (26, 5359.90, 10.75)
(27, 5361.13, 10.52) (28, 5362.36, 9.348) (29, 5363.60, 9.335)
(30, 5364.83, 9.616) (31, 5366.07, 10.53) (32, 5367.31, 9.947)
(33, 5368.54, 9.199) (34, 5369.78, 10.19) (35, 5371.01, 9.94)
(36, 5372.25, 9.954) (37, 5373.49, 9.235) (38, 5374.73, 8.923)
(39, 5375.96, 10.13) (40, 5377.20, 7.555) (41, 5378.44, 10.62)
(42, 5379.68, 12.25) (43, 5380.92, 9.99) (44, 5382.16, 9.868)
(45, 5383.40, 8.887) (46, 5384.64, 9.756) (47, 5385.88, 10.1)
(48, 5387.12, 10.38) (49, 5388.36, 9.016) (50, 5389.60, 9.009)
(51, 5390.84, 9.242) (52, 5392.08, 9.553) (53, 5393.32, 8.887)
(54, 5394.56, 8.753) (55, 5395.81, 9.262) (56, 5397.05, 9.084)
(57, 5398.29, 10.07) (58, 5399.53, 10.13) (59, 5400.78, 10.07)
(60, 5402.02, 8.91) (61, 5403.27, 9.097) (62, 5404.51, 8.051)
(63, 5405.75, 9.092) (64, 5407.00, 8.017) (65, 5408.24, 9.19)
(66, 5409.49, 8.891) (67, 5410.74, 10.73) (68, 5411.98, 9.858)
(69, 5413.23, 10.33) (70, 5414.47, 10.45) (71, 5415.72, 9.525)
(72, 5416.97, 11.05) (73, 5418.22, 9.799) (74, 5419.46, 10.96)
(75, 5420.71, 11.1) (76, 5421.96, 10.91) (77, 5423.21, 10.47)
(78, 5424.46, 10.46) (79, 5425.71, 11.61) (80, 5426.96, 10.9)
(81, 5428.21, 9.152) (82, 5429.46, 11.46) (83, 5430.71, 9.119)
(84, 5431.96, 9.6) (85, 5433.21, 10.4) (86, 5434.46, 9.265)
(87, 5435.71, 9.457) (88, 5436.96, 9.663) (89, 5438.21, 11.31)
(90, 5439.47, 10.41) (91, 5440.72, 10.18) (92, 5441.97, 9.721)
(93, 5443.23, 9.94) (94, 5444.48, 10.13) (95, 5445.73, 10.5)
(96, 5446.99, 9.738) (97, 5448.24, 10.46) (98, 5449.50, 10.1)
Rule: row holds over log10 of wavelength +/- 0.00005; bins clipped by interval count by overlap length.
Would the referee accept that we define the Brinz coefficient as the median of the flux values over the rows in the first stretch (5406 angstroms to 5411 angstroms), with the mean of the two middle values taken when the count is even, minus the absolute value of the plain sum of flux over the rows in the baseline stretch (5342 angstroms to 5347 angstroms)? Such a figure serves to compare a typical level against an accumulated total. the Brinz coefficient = -29.2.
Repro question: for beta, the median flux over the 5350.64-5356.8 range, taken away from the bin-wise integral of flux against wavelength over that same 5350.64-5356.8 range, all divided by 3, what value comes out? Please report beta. 18.8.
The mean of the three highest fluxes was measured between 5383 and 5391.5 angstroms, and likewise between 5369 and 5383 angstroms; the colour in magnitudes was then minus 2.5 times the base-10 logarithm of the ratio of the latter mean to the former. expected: -0.10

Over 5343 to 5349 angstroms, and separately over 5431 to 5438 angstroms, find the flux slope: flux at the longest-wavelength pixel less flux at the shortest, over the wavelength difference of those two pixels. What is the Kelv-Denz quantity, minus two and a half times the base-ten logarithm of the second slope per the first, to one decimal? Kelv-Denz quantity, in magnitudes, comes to 3.4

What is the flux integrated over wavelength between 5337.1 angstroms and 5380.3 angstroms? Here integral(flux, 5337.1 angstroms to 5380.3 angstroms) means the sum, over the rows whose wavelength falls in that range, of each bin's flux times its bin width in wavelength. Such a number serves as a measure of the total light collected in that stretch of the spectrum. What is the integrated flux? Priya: 430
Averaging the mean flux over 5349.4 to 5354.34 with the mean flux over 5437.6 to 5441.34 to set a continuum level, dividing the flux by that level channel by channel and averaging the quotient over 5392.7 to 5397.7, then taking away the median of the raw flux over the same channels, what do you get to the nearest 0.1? -8.1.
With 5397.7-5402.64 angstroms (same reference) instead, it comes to -9.1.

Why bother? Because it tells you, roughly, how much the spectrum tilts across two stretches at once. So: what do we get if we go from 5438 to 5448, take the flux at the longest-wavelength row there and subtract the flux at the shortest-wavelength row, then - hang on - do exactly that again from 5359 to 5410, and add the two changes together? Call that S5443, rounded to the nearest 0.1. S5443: -3.4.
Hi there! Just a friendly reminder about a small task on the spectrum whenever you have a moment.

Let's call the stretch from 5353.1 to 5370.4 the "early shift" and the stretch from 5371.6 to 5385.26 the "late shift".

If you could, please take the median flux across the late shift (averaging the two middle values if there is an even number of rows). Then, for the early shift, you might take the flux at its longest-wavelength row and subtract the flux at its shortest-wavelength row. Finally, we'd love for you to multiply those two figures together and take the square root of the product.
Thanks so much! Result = 2.9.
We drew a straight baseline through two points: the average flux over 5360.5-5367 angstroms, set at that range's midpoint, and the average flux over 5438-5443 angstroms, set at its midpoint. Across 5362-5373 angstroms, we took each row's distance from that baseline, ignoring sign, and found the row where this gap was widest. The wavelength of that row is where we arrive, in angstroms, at 5368.54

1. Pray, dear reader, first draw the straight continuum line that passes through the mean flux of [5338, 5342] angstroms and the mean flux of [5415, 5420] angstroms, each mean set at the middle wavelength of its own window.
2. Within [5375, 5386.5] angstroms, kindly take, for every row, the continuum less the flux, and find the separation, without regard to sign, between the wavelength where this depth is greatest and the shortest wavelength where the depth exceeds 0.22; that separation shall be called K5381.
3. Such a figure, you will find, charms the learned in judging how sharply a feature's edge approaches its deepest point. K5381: 0.0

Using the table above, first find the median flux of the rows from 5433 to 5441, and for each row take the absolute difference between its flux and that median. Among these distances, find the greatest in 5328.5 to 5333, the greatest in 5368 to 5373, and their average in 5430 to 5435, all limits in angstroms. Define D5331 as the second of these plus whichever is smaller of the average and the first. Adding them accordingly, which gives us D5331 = 1.7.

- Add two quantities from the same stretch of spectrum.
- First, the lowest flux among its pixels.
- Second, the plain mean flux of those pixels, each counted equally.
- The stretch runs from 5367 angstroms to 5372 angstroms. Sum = 19.0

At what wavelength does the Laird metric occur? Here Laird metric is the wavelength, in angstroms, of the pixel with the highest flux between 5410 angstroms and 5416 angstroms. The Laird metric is 5410.74 angstroms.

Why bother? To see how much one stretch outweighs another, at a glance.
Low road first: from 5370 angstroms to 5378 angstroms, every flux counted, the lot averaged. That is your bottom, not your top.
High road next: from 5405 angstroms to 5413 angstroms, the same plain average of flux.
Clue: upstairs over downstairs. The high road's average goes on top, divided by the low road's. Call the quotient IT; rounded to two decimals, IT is 1.00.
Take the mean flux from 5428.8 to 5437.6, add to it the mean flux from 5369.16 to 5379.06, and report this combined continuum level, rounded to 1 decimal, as 19.4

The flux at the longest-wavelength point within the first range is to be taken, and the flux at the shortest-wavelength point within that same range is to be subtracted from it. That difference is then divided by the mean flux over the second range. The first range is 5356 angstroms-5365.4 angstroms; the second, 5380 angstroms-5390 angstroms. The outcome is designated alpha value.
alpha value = -0.26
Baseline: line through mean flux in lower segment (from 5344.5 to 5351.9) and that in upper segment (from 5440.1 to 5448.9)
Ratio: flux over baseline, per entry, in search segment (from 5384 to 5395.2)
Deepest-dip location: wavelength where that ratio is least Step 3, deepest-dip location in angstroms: 5394.56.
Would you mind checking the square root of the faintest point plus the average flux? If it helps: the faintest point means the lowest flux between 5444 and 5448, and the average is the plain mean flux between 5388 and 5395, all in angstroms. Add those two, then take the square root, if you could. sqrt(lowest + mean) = 4.34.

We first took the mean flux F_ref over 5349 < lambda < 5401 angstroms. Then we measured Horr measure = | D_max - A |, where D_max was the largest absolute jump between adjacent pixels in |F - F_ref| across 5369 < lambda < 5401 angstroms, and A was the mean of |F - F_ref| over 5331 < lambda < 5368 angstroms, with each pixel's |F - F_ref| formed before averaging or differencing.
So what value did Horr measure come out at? 1.557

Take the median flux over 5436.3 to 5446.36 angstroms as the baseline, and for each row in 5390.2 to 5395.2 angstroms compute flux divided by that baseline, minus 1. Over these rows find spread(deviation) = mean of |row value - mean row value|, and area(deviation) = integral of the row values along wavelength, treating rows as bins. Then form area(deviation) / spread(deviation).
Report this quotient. -18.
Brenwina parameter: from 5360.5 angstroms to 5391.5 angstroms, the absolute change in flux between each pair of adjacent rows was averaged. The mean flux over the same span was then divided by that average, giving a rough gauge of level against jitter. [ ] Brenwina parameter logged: 11.2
